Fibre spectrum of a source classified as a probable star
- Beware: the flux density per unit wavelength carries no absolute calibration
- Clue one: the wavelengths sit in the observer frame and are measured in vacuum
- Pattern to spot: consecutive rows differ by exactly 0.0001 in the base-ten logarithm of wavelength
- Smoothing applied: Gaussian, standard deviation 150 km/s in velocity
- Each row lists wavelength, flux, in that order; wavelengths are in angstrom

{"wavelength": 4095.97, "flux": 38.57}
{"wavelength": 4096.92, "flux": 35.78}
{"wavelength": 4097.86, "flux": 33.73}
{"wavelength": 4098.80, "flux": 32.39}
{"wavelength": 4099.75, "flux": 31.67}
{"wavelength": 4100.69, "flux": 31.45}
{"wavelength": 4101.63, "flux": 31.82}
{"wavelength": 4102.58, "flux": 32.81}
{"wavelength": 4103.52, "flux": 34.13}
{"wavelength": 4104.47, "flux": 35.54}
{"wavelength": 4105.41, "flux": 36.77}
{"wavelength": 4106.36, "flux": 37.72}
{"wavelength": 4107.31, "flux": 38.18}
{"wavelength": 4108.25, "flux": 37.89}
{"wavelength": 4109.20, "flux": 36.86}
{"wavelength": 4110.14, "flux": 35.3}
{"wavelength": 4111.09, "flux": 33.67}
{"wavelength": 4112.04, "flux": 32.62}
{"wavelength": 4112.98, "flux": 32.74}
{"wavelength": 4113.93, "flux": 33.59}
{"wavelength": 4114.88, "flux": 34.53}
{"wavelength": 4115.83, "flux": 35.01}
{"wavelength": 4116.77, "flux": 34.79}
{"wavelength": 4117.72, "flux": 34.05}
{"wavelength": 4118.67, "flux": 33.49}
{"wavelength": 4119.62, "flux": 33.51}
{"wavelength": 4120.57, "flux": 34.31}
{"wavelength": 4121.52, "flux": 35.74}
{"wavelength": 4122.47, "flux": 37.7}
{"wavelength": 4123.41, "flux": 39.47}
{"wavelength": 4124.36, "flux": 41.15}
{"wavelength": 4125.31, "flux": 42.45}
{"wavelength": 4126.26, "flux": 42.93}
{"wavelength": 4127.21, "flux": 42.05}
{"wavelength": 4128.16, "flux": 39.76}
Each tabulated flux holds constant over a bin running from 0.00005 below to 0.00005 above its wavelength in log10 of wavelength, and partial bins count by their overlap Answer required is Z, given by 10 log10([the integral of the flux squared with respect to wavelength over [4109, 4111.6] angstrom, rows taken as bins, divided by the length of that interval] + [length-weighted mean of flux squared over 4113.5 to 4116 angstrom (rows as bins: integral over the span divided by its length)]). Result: 33.8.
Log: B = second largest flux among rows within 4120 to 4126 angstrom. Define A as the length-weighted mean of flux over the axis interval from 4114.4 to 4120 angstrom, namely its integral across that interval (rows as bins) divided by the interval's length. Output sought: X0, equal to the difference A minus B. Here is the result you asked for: -6.9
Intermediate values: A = 34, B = 41.15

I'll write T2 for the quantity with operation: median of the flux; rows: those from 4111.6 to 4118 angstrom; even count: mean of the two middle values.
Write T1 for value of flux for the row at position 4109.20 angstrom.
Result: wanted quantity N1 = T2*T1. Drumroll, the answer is 1255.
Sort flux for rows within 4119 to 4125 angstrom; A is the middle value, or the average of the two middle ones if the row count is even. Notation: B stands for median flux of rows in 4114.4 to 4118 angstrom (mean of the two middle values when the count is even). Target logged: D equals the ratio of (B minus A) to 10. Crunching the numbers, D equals -0.21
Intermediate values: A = 36.7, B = 35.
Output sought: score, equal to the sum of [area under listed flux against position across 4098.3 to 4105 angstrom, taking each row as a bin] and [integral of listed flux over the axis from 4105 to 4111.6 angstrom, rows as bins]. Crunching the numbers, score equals 462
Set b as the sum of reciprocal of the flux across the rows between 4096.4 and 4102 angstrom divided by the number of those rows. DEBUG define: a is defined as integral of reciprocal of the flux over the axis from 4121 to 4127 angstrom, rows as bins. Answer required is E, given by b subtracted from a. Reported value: 0.120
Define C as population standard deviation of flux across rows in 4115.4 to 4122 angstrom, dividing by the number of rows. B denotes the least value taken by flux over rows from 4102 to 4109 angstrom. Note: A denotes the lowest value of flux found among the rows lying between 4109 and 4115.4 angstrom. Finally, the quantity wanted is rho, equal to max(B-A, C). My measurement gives 0.8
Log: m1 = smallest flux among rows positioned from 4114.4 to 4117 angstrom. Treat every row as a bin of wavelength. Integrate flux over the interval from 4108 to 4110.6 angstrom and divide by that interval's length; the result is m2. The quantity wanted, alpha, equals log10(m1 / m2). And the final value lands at -0.03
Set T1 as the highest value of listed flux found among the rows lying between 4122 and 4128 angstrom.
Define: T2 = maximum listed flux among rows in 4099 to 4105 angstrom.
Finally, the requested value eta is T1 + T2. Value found 78.5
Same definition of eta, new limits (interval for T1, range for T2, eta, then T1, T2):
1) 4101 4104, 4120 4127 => 77.1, 34.13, 42.93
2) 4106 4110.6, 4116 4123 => 75.9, 38.18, 37.7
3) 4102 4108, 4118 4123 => 75.9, 38.18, 37.7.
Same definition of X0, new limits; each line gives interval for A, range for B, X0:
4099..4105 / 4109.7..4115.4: -1.6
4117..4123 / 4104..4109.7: -3.0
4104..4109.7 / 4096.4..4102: 3.4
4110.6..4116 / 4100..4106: -2.0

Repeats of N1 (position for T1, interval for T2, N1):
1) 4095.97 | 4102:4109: 1418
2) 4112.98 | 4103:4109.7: 1207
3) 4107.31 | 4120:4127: 1507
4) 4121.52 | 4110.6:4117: 1203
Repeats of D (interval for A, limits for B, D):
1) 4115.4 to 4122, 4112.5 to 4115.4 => -0.07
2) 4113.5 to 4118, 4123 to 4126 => 0.66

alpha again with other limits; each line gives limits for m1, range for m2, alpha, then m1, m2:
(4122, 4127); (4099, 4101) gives 0.08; 37.7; 31.7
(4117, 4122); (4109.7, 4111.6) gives -0.01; 33.49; 34.3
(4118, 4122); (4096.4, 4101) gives 0.01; 33.49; 33.1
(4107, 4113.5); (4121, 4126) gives -0.08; 32.62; 39.5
